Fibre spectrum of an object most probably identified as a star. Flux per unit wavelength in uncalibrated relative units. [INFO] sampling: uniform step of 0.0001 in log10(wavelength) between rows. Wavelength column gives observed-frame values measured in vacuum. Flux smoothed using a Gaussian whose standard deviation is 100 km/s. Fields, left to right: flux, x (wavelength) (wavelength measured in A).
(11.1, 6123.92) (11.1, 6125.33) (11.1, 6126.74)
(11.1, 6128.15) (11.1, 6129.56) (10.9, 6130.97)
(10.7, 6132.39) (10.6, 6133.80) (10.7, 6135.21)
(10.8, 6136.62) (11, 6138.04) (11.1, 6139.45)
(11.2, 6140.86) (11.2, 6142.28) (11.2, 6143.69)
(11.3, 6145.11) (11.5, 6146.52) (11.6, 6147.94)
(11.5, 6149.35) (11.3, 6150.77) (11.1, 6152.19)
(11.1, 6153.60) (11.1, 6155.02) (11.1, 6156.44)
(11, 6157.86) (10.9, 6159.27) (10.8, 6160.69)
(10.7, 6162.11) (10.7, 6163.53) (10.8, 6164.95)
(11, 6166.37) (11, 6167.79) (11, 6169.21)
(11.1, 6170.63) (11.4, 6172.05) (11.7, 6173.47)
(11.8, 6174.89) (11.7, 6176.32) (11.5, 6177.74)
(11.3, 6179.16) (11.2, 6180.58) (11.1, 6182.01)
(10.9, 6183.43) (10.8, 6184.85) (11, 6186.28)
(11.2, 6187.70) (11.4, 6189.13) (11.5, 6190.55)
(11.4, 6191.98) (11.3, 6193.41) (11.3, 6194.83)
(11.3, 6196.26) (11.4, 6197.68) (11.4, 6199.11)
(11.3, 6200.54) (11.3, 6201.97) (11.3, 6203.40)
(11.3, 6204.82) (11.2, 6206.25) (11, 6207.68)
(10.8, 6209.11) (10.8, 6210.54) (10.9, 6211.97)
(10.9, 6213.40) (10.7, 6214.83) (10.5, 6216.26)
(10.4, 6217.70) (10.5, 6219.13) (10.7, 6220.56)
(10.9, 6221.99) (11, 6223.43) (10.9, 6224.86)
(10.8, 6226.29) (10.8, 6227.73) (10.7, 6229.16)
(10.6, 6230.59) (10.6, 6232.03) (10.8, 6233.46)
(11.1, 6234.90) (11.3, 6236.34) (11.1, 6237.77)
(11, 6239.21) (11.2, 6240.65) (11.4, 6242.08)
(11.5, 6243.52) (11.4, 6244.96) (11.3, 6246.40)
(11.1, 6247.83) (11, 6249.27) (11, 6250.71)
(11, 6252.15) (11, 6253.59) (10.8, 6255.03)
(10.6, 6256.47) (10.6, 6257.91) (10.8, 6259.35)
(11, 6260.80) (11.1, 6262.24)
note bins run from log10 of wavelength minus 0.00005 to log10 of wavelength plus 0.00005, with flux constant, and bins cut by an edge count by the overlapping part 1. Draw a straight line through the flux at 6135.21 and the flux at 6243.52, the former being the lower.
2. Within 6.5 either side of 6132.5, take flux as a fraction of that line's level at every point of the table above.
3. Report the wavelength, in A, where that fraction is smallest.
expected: 6133.80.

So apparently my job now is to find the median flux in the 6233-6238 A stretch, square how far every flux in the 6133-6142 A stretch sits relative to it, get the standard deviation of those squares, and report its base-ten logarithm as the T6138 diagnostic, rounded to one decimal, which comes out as -1.0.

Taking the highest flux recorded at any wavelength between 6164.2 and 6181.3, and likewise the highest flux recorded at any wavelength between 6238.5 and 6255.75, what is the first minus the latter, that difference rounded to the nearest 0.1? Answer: 0.3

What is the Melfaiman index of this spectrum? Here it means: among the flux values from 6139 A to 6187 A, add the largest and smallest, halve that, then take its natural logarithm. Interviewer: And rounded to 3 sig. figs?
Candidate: 2.42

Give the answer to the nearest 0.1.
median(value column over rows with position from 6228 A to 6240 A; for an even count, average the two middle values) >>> 10.9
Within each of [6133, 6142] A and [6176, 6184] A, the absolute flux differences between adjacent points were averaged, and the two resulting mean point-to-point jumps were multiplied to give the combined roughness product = 0.0192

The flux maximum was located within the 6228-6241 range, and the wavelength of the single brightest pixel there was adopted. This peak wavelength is 6236.34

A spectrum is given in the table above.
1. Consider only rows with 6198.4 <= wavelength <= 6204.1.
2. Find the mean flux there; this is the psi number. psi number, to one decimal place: 11.3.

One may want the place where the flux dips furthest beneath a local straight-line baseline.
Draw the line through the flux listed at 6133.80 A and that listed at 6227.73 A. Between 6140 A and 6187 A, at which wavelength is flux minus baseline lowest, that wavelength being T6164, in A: 6163.53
